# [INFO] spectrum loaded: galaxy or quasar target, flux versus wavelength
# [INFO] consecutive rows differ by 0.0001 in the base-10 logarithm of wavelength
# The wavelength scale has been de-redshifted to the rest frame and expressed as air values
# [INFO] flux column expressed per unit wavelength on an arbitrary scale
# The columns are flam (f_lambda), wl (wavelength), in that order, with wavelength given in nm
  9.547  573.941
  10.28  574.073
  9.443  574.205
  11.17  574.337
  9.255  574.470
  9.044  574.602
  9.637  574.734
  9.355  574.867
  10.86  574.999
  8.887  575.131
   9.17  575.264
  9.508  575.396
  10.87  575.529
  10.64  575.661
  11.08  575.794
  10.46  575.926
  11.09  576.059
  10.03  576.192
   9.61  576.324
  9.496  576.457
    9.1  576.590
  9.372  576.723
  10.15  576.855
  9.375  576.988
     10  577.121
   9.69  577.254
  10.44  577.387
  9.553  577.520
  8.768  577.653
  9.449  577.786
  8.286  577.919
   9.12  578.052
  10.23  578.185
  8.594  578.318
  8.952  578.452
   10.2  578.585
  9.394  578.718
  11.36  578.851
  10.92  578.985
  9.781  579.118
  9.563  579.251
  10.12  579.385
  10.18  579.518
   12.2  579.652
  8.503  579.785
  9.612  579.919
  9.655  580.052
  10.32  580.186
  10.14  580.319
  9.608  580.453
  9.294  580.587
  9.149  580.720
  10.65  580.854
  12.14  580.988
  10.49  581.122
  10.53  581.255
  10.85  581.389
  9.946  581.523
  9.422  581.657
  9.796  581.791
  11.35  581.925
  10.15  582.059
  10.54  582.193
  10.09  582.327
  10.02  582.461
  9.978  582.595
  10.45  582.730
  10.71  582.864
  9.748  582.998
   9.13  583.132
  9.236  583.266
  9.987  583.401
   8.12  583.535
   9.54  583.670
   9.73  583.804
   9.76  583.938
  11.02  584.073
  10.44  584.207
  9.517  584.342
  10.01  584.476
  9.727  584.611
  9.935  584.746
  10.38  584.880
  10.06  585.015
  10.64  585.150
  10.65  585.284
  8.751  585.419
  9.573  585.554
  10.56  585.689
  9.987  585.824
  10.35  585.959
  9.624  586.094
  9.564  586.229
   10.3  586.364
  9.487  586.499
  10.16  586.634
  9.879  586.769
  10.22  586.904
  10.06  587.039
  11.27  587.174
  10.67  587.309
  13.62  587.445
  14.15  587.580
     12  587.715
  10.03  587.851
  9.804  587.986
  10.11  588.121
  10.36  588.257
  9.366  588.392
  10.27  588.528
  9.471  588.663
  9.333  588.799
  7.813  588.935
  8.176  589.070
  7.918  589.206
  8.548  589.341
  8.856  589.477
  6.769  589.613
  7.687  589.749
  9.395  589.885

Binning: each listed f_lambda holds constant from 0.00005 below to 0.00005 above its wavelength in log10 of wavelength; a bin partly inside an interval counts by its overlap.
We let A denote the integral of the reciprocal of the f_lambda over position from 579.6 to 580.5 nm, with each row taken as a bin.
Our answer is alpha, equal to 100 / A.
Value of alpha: 1097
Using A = 0.0911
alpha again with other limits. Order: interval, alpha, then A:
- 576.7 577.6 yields 1087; 0.0920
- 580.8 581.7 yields 1172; 0.0853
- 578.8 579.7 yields 1165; 0.0858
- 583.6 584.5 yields 1107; 0.0903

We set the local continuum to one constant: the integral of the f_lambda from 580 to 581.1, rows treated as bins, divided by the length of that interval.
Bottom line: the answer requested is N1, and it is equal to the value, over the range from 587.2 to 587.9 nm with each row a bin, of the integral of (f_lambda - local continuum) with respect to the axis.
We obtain 1.4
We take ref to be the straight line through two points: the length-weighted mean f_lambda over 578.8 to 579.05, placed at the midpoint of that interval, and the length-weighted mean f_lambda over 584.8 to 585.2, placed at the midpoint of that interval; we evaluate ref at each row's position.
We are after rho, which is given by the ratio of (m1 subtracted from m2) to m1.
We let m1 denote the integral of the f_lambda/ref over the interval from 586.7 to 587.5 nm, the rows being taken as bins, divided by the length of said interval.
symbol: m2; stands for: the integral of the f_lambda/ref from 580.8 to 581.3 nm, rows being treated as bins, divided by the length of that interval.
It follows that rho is -0.06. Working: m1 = 1.08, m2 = 1.014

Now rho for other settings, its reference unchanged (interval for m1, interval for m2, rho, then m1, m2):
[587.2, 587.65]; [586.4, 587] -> -0.22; 1.26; 0.985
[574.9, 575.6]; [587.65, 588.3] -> 0.23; 0.85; 1.049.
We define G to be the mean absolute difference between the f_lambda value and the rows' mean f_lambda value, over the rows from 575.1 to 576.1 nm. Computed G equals 0.77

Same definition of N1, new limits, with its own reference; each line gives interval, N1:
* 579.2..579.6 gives 0.0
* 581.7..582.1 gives 0.1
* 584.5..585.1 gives -0.1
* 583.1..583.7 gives -0.6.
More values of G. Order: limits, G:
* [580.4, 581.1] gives 0.98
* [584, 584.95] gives 0.40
